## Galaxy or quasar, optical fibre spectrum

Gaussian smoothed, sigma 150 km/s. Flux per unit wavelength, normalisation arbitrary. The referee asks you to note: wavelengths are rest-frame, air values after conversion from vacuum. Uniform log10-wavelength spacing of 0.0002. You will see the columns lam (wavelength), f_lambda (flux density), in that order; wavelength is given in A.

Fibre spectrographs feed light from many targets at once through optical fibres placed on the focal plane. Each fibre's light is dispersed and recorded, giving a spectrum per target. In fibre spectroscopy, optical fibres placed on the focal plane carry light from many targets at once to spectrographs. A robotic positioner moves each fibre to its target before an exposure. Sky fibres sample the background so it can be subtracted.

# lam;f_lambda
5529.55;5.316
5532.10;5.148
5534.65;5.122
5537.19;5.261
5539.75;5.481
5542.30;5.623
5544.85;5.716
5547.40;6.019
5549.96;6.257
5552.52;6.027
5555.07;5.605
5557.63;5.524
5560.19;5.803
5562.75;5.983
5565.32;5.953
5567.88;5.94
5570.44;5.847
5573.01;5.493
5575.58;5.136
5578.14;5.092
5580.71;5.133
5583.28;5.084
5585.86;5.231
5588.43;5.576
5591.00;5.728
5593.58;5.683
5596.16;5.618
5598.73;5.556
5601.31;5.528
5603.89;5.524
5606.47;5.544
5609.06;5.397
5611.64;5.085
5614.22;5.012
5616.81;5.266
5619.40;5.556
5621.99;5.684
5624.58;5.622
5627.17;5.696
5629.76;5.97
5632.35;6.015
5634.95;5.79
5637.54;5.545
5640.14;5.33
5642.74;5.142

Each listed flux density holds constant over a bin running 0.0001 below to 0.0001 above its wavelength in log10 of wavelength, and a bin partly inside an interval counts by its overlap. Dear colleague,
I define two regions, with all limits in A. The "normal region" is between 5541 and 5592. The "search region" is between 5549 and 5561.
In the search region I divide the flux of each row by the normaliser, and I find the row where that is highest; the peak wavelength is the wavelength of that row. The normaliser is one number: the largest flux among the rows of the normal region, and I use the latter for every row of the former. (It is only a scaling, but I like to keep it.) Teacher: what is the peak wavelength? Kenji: 5549.96 A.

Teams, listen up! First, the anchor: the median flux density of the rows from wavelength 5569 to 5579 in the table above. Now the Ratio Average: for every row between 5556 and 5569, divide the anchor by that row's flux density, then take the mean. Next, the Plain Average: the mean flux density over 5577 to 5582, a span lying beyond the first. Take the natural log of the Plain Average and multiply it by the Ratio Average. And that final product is 1.49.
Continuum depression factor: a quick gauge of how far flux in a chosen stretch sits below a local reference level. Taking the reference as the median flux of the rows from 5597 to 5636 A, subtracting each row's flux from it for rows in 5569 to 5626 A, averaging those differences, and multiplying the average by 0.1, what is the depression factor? 0.013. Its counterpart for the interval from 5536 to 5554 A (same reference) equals -0.021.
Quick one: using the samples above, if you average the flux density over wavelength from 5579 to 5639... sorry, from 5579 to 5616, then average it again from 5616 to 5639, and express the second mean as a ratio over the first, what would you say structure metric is 1.05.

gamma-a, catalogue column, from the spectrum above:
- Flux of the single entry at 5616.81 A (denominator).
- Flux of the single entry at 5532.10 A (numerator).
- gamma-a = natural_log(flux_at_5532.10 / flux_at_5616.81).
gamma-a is -0.023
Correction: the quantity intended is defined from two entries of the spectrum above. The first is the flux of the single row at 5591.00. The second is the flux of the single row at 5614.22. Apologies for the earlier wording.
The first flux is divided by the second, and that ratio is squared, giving 1.31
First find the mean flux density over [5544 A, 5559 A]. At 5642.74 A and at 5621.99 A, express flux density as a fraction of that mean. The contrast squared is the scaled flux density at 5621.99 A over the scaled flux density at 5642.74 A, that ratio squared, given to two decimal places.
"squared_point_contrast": 1.22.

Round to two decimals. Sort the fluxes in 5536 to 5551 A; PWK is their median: 5.67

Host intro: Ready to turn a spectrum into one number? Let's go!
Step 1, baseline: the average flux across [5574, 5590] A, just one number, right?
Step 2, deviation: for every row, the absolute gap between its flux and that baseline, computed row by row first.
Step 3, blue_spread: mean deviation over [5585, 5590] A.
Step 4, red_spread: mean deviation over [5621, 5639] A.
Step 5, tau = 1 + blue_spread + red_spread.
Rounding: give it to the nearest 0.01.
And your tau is 1.75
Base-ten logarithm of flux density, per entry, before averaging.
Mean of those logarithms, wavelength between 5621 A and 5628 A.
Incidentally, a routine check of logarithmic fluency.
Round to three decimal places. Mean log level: 0.753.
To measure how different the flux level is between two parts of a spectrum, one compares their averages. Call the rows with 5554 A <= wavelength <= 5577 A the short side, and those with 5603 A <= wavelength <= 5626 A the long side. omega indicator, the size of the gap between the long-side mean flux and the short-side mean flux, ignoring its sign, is 0.29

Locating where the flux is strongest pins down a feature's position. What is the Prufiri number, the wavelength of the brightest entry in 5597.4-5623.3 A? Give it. 5621.99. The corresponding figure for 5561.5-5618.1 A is 5562.75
